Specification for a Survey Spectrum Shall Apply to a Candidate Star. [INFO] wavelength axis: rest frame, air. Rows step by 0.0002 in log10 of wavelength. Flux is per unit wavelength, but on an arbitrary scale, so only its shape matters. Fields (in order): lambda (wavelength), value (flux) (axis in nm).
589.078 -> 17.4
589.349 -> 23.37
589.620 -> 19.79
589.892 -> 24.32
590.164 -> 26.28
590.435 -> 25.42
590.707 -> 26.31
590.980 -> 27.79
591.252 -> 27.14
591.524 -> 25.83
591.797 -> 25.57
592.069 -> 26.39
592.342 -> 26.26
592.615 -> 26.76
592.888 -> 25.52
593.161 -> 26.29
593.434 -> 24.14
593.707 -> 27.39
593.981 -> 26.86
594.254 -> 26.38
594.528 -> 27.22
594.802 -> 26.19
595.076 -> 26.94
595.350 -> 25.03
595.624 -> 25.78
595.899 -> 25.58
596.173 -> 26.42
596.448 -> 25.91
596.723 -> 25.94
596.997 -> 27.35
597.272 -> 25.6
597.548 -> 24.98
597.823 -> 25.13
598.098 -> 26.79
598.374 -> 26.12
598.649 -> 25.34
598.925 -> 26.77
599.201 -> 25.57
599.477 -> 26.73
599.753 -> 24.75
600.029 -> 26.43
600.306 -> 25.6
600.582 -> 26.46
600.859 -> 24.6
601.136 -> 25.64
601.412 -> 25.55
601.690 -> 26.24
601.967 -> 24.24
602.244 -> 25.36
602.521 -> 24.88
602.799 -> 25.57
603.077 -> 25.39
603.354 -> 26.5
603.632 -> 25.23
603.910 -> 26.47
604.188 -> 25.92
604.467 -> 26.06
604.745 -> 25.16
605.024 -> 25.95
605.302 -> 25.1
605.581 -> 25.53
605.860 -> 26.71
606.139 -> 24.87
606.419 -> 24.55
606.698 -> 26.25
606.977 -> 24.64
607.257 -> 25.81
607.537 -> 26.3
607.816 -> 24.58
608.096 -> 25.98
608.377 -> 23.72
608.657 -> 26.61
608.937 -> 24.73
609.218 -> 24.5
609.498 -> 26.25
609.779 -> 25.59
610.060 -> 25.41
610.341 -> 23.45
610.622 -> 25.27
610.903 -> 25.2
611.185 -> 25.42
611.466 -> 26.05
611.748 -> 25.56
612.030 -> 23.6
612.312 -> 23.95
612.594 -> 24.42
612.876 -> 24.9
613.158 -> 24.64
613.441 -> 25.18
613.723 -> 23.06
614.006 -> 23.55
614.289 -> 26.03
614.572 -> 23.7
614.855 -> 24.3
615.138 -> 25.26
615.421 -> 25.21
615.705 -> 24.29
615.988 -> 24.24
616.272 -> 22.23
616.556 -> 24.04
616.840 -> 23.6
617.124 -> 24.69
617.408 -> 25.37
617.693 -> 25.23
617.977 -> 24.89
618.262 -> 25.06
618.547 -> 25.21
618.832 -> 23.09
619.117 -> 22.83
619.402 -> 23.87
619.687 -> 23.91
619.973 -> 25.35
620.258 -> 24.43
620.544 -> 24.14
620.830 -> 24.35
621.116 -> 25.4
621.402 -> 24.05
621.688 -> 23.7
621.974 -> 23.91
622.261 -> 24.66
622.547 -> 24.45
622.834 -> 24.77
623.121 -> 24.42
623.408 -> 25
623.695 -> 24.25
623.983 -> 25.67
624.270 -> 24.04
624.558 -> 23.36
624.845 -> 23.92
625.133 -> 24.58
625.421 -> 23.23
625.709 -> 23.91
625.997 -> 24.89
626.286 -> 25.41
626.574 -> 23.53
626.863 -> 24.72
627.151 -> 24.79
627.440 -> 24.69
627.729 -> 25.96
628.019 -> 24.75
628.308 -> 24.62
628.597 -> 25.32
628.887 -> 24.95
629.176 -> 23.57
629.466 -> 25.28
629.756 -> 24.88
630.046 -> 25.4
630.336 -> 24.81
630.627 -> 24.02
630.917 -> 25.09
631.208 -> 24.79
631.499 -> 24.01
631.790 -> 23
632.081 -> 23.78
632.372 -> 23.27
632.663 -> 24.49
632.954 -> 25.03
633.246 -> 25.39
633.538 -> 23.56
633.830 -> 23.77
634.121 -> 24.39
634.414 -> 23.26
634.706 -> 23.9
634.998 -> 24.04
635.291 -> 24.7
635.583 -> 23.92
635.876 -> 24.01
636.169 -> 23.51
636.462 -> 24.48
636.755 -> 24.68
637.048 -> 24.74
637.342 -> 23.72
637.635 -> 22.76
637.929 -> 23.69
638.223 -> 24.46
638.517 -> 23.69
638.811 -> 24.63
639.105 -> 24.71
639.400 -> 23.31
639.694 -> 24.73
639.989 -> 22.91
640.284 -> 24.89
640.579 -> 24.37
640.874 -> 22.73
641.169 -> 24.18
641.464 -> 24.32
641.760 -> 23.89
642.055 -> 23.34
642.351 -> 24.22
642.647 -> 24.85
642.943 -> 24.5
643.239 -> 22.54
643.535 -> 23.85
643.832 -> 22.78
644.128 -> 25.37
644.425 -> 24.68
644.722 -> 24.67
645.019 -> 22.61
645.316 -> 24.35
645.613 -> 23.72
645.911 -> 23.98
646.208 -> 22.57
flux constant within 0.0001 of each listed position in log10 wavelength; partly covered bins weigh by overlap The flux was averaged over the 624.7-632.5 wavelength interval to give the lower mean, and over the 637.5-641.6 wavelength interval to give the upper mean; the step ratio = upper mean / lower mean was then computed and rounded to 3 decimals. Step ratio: 0.978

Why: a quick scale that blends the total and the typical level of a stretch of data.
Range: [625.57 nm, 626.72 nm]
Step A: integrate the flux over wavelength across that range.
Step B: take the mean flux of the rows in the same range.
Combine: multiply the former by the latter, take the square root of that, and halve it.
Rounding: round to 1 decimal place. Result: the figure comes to 13.1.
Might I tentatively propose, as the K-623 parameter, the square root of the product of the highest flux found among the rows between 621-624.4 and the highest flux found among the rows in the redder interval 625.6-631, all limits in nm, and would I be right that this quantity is 25.8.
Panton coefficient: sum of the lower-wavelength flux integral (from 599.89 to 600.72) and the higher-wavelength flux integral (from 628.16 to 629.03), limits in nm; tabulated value 43.4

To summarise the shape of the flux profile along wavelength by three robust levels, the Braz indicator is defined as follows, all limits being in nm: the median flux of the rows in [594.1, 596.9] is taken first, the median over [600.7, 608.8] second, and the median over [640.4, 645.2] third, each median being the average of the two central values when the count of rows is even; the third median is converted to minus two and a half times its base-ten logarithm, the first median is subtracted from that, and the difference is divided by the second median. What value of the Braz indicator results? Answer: -1.16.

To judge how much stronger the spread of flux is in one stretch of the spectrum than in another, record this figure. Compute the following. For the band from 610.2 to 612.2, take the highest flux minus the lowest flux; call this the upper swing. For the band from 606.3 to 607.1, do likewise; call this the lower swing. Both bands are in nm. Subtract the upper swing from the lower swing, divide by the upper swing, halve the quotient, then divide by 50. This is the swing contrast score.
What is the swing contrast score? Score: -0.0035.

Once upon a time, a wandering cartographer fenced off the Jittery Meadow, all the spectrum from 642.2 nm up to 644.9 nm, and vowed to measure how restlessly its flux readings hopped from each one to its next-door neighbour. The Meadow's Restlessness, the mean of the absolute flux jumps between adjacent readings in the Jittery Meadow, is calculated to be 1.08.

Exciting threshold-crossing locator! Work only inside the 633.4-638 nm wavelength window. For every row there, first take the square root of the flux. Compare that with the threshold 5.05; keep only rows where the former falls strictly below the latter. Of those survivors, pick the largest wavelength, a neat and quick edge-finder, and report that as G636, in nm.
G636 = 637.929 nm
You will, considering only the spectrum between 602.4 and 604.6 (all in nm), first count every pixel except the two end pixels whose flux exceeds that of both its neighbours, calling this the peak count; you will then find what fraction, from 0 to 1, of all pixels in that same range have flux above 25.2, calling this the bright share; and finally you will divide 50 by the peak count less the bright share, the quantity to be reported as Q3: 24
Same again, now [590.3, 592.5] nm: 50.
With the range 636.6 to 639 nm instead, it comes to 25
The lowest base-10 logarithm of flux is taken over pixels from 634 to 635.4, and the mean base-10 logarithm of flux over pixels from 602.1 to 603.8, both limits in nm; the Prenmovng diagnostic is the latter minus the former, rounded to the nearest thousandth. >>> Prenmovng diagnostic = 0.040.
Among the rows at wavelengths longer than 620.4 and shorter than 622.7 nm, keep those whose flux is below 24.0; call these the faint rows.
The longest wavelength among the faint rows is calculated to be 621.974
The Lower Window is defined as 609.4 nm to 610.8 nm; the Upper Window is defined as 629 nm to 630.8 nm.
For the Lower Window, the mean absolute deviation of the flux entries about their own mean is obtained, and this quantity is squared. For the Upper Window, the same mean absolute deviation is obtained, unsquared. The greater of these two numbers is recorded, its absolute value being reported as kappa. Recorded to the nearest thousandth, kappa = 0.577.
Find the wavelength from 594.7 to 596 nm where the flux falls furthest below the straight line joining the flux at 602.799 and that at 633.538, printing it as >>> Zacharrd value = 595.350 nm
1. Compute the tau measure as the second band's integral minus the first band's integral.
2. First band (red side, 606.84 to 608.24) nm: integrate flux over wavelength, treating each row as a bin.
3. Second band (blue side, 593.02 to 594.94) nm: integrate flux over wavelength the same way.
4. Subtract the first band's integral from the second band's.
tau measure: 15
